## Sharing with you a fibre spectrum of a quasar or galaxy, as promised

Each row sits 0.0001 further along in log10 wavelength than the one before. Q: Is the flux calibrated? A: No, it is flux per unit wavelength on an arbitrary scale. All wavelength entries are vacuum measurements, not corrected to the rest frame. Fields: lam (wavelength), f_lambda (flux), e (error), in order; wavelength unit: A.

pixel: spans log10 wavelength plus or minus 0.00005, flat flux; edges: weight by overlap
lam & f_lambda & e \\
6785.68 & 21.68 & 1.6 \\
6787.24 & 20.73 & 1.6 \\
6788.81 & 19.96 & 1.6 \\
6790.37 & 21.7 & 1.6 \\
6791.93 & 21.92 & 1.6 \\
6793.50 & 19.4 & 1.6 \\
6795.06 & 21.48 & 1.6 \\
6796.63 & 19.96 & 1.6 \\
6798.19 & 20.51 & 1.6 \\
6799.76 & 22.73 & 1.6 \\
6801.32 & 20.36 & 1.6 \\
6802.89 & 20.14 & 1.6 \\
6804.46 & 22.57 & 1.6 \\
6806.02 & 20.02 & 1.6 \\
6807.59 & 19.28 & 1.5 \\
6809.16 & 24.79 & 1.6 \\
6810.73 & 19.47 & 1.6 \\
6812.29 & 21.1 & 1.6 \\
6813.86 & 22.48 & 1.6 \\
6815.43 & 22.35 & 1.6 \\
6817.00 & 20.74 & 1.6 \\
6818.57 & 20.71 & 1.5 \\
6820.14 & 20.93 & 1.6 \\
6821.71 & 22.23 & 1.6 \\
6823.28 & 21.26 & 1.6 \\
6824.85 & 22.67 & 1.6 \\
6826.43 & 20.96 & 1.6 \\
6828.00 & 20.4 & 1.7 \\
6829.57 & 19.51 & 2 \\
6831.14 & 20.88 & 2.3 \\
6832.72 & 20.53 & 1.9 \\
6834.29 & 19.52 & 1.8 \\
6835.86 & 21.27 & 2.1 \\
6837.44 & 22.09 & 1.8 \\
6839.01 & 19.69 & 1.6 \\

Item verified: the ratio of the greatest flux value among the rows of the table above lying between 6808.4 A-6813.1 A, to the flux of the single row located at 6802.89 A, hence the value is 1.23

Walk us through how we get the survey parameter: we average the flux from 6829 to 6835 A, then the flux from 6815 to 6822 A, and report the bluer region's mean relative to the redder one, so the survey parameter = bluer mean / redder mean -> 1.06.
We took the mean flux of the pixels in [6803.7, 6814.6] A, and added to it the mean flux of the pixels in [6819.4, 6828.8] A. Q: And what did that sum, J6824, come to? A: 42.8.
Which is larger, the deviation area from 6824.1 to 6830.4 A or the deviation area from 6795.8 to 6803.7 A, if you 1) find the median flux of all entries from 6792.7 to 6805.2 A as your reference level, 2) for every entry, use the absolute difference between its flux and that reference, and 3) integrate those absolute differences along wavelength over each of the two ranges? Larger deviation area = 6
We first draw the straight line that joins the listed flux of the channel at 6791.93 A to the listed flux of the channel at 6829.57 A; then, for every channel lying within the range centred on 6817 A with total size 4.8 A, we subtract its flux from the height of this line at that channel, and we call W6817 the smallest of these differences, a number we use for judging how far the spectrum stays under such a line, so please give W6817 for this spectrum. -1.9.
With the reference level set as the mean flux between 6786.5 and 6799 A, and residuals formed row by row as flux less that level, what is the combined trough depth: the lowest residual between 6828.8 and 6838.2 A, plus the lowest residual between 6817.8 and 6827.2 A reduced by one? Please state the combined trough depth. -2.2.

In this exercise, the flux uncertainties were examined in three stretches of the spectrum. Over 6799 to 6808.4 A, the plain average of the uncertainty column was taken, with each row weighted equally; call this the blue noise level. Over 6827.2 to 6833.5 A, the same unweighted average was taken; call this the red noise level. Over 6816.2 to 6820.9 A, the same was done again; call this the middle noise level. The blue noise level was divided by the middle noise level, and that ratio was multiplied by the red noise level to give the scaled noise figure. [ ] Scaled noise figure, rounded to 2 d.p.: 2.00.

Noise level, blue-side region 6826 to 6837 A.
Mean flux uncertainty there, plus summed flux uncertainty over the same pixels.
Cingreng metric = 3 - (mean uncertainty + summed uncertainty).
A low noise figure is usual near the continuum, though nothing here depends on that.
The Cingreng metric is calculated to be -12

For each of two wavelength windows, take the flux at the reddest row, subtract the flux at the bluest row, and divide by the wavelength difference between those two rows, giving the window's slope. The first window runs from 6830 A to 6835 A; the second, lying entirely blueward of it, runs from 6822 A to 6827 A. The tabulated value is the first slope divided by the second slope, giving 4.5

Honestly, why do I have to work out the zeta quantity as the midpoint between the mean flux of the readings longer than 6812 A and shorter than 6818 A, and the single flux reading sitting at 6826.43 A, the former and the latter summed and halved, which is 21.3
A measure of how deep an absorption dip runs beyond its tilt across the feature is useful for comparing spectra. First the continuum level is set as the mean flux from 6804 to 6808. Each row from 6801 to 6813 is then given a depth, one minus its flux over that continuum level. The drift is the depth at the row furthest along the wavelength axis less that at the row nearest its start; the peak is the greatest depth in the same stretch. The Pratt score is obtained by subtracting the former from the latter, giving 0.10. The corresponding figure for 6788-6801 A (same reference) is 0.19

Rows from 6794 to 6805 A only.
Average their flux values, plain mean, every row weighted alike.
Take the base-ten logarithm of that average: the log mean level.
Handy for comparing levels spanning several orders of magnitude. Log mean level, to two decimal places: 1.32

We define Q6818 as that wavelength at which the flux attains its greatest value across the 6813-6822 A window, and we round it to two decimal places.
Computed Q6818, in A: 6813.86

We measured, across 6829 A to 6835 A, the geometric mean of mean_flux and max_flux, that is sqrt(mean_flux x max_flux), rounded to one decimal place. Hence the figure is 20.5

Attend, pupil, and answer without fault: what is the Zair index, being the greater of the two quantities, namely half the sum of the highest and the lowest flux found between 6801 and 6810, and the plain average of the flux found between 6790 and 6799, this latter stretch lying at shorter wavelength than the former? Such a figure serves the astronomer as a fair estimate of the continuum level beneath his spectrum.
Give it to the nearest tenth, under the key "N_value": 22.0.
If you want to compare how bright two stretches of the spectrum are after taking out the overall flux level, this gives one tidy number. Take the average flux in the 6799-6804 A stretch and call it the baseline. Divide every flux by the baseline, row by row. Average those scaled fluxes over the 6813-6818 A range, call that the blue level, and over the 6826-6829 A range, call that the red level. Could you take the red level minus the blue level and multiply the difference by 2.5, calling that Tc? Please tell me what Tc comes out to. -0.14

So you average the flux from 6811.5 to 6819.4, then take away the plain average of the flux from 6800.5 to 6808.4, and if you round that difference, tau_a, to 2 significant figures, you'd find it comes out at 1.0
